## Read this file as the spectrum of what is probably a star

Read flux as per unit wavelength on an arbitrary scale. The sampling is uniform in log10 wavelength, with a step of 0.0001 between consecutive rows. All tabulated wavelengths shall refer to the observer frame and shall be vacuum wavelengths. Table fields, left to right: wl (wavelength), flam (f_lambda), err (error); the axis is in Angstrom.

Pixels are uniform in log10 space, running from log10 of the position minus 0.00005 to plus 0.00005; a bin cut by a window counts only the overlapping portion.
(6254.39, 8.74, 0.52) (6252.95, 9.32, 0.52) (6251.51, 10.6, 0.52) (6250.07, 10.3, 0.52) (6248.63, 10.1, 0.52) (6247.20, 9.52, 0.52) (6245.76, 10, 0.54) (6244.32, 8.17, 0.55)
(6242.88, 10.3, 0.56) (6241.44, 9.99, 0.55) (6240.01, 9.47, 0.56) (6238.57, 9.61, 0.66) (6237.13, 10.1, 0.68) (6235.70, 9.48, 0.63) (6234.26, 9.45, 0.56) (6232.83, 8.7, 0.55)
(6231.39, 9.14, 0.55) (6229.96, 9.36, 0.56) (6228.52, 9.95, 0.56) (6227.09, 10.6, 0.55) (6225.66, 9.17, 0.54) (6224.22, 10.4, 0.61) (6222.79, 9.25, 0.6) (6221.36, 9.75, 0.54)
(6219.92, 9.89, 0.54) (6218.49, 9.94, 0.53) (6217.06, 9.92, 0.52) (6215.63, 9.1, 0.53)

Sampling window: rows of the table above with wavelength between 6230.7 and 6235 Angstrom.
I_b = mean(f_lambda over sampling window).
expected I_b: 9.1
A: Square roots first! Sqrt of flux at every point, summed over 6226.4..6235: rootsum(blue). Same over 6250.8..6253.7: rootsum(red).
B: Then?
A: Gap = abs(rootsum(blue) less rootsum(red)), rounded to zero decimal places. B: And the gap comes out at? 12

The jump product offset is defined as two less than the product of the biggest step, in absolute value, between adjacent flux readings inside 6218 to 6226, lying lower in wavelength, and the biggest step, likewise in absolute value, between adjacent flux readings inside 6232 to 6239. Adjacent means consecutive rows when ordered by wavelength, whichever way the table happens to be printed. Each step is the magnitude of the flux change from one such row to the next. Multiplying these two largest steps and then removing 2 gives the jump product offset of -1.08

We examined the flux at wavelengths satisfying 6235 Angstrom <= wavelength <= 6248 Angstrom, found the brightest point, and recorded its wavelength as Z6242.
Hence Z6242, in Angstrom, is 6242.88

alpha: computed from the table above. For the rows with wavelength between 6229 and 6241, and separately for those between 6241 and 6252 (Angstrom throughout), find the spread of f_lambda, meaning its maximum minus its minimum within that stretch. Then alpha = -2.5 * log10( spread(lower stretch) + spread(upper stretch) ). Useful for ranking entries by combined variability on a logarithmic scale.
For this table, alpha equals -1.46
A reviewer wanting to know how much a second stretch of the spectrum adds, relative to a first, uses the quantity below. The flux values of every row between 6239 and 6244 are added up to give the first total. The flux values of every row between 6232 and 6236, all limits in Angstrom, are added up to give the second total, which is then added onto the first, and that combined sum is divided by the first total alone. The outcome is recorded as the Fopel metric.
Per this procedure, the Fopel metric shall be 1.93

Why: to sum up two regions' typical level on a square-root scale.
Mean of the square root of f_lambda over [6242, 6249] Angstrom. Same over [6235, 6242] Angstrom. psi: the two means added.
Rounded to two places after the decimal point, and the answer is 6.22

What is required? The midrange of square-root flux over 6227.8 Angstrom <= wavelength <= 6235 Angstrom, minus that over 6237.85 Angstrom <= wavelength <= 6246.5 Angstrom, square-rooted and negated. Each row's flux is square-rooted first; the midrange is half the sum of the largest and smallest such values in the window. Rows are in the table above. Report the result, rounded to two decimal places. -0.13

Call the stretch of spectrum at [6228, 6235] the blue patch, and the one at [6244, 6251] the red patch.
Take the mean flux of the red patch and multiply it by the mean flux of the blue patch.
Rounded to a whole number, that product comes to 90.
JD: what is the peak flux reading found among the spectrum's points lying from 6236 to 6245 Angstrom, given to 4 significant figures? 10.30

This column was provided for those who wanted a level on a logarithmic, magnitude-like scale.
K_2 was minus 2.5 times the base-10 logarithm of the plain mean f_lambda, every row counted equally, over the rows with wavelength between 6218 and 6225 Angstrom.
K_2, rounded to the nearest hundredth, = -2.48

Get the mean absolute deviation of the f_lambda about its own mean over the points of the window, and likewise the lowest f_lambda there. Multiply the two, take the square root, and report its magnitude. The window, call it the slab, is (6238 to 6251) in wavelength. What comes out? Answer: 1.95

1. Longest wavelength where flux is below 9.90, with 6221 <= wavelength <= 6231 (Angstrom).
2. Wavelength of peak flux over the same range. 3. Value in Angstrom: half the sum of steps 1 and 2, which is 6228.5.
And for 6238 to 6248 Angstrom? 6245.0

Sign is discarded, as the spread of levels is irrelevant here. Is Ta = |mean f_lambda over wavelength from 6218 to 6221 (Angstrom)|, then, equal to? 9.9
